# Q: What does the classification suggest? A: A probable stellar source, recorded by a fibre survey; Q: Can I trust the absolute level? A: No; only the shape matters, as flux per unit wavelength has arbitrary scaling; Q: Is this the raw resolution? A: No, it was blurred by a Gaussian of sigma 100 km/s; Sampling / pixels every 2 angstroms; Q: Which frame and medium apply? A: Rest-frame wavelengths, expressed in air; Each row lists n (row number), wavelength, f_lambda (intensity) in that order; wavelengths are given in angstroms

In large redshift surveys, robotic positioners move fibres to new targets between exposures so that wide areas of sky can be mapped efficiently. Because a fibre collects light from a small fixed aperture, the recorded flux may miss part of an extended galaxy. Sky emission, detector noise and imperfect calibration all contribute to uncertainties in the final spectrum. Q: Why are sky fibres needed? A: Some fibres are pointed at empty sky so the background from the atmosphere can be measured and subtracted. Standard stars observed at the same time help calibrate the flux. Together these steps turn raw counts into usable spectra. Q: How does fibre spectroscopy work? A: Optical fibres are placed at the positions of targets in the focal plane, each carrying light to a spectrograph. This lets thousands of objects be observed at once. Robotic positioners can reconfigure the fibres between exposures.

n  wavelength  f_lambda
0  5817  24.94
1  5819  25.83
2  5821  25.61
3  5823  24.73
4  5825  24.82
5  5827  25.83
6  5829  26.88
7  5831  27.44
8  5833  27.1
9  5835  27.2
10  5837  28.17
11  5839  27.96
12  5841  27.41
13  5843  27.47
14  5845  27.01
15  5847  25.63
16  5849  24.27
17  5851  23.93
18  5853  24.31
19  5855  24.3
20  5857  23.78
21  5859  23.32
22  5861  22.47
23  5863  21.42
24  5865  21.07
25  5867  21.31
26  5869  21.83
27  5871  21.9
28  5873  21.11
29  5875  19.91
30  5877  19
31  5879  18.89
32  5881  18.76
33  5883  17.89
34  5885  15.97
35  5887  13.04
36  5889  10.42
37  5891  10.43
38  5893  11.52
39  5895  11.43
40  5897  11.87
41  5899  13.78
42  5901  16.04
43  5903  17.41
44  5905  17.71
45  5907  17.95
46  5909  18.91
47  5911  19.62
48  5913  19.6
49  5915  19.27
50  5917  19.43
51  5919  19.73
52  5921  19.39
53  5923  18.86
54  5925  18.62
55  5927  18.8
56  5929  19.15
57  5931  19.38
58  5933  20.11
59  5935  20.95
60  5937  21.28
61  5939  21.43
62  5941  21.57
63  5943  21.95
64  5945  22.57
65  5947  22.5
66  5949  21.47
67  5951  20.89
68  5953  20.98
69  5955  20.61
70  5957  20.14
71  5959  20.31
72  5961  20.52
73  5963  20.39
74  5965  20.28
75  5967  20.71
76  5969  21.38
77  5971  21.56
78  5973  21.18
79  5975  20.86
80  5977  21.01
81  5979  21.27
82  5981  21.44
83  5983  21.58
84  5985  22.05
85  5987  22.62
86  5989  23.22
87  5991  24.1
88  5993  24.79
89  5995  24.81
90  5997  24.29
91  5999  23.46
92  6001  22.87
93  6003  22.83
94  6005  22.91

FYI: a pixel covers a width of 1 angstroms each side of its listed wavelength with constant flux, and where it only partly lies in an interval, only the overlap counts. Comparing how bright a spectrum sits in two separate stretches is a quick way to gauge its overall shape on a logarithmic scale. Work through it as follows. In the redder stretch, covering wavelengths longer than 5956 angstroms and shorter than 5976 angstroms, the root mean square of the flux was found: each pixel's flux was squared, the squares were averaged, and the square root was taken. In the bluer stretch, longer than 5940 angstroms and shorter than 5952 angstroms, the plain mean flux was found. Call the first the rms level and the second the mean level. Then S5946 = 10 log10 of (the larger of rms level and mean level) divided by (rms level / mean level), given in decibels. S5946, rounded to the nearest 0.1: 13.6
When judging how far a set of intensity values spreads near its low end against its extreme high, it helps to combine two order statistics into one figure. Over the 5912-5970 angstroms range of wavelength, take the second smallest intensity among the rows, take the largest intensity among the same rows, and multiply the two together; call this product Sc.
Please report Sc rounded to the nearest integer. 424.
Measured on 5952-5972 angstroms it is 437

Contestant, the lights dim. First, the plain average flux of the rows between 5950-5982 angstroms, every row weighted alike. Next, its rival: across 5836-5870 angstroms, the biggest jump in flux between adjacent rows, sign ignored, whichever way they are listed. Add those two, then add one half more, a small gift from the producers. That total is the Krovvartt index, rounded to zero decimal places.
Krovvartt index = 23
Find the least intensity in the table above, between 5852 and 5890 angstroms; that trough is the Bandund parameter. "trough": 10.42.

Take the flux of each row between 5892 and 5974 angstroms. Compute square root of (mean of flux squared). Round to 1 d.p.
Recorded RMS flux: 19.5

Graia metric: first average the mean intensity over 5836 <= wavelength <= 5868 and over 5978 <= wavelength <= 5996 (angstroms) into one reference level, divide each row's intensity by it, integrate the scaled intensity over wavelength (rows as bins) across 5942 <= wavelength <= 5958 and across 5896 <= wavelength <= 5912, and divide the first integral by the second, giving 1.28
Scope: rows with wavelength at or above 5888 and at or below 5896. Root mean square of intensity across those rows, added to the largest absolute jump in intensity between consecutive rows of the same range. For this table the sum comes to 12.1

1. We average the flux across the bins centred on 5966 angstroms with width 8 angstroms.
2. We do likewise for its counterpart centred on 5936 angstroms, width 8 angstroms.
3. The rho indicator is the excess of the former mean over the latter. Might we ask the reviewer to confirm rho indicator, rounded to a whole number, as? 0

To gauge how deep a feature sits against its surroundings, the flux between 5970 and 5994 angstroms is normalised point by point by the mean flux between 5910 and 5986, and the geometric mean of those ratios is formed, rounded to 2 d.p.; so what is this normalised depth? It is 1.07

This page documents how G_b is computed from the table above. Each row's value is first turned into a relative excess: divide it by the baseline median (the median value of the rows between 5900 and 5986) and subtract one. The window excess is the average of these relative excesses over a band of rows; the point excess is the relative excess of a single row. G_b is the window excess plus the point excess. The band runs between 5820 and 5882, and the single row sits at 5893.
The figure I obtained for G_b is -0.3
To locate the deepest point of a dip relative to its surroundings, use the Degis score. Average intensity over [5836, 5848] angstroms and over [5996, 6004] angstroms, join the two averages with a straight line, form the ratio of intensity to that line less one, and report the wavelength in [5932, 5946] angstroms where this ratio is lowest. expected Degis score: 5933 angstroms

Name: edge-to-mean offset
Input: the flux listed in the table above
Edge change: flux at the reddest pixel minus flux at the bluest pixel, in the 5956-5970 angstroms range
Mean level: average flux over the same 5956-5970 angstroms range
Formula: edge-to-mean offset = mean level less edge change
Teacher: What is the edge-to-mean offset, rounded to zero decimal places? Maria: 19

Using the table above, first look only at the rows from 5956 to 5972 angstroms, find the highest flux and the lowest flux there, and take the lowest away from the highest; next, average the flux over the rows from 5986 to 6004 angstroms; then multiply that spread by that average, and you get 34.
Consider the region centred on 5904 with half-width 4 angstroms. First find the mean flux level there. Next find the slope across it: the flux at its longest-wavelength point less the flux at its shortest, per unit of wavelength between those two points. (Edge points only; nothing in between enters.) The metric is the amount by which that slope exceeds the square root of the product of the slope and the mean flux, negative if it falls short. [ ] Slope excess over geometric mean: -2.0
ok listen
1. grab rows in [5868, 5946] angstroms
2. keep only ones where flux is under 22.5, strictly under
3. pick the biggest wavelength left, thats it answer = 5943 angstroms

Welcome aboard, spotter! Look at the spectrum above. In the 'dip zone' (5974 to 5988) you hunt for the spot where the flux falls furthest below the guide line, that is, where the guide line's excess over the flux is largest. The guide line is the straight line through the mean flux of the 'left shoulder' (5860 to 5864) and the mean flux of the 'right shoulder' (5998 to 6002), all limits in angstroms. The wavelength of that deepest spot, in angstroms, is 5975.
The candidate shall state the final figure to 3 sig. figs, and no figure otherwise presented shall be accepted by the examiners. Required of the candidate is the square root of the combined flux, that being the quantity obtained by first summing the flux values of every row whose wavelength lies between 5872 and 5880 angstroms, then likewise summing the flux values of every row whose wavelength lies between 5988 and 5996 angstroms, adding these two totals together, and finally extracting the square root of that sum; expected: 13.3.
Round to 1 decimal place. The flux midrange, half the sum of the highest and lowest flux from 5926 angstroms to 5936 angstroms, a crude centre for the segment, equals 19.9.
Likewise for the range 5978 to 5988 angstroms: 21.9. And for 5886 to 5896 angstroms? 11.7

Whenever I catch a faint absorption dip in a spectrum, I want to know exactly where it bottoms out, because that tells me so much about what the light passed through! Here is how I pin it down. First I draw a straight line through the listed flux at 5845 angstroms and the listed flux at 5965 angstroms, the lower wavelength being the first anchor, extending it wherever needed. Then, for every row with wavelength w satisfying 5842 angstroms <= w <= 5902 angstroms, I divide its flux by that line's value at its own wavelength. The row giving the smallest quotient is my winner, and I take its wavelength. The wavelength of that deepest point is 5889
